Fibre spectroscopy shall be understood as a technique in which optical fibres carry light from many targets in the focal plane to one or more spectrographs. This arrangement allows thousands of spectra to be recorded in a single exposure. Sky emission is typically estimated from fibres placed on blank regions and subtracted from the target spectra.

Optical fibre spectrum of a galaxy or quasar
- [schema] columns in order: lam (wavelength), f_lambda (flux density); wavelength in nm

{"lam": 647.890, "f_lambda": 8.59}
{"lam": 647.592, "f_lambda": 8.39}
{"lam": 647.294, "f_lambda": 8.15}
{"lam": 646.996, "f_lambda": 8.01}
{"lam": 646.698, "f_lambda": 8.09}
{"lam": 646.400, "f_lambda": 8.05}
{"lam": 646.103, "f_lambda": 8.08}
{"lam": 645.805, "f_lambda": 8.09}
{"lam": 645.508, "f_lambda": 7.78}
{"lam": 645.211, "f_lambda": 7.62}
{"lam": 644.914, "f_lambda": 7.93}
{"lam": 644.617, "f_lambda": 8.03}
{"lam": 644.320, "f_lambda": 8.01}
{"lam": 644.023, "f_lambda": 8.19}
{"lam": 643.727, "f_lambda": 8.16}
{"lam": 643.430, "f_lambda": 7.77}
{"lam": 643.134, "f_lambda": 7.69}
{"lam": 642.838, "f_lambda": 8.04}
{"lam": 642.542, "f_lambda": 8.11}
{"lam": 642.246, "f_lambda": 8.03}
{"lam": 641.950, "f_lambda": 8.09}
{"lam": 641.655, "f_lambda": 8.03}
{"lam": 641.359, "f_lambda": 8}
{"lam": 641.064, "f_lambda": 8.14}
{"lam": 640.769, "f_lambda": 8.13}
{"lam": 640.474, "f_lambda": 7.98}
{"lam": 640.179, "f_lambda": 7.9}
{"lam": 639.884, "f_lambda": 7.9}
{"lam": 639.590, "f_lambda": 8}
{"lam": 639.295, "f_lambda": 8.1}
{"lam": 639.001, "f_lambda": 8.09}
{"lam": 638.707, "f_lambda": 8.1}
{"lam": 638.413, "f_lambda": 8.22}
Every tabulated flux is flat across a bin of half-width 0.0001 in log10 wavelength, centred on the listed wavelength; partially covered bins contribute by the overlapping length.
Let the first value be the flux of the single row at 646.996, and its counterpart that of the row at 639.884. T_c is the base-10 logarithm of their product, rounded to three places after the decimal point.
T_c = 1.801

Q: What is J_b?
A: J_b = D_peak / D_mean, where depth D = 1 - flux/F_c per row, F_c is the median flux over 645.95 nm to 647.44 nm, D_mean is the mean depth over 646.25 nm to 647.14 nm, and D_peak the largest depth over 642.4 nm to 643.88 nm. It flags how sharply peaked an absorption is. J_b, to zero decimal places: 13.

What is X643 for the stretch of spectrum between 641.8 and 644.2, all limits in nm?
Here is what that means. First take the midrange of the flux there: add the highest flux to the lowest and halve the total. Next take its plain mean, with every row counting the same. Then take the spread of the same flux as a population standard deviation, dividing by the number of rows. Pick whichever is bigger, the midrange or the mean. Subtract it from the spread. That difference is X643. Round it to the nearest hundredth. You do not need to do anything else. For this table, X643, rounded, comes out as -7.84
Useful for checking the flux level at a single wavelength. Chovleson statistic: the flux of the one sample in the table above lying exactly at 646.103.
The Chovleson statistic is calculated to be 8.08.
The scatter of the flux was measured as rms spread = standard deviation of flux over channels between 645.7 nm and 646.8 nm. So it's 0.02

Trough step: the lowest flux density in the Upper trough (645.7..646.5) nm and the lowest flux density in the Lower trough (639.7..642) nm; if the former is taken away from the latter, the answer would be -0.15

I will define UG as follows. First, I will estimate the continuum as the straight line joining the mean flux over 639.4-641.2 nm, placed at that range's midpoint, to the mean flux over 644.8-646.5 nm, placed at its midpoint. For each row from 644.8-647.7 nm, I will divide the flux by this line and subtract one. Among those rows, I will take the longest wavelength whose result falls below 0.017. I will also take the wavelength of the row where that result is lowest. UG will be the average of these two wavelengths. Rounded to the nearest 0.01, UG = 646.10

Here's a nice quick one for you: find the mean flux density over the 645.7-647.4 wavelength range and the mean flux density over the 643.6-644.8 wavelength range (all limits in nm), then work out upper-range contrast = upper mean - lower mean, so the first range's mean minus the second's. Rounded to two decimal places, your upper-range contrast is -0.02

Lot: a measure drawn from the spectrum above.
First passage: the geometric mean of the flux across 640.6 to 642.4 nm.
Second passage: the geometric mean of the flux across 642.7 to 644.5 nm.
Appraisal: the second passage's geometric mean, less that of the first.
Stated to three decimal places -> -0.095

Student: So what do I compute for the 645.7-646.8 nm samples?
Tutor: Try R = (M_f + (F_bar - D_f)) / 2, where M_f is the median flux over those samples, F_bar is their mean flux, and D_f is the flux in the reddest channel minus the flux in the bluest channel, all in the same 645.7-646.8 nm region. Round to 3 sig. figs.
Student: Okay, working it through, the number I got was 8.08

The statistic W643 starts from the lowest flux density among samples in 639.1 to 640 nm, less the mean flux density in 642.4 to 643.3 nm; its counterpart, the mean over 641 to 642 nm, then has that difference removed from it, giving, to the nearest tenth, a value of 8.1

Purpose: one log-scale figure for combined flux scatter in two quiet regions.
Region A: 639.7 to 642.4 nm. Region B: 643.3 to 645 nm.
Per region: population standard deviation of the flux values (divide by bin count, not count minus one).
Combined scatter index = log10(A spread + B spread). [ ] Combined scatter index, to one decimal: -0.6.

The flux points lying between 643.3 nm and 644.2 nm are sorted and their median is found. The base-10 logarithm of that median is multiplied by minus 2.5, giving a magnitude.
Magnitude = -2.28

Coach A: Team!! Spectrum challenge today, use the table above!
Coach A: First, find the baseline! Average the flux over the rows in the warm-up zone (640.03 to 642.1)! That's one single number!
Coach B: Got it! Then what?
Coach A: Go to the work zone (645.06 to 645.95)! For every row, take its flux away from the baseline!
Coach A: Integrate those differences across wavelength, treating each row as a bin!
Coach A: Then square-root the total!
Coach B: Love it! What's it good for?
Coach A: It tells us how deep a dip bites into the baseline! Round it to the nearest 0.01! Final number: 0.43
